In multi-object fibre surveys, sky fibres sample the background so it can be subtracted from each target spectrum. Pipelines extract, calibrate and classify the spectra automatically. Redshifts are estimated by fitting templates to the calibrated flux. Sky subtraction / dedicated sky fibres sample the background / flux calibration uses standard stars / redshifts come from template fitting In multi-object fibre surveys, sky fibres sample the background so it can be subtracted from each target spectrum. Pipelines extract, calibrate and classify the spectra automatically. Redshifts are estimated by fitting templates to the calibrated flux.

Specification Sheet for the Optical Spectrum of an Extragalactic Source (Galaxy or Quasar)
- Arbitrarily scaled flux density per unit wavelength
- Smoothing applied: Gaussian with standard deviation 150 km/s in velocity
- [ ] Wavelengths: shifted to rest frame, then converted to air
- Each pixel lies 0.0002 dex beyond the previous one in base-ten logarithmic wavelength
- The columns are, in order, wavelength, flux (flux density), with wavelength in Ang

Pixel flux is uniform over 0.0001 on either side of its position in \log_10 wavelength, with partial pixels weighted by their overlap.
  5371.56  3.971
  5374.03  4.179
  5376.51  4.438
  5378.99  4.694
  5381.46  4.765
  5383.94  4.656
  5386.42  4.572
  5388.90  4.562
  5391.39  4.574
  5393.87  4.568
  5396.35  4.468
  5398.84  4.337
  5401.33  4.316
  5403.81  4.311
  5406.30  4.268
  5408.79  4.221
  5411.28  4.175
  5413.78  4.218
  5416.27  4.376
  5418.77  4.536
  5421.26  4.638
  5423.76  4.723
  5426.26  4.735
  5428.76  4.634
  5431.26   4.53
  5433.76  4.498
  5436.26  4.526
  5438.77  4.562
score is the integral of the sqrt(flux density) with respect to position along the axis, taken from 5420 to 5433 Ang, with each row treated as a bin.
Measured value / 28.0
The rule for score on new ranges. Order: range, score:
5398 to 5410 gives 24.9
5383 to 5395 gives 25.7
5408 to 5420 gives 24.9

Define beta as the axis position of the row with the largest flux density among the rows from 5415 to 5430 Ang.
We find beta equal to 5426.26 Ang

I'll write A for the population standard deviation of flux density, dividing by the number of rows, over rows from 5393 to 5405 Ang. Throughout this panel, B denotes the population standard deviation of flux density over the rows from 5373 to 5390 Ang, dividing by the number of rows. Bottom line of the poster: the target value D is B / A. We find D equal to 1.78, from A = 0.102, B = 0.181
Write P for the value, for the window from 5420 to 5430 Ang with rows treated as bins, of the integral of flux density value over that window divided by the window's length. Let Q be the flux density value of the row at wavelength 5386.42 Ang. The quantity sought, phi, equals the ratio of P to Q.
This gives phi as 1.02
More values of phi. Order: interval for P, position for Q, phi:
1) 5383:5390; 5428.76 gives 0.99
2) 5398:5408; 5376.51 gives 0.97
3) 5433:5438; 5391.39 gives 0.99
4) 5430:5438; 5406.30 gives 1.06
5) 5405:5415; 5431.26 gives 0.93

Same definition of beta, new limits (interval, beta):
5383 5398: 5383.94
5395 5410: 5396.35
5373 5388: 5381.46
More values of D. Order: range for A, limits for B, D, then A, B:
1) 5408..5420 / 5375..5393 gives 0.73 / 0.134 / 0.098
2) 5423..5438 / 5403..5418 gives 0.70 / 0.096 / 0.067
